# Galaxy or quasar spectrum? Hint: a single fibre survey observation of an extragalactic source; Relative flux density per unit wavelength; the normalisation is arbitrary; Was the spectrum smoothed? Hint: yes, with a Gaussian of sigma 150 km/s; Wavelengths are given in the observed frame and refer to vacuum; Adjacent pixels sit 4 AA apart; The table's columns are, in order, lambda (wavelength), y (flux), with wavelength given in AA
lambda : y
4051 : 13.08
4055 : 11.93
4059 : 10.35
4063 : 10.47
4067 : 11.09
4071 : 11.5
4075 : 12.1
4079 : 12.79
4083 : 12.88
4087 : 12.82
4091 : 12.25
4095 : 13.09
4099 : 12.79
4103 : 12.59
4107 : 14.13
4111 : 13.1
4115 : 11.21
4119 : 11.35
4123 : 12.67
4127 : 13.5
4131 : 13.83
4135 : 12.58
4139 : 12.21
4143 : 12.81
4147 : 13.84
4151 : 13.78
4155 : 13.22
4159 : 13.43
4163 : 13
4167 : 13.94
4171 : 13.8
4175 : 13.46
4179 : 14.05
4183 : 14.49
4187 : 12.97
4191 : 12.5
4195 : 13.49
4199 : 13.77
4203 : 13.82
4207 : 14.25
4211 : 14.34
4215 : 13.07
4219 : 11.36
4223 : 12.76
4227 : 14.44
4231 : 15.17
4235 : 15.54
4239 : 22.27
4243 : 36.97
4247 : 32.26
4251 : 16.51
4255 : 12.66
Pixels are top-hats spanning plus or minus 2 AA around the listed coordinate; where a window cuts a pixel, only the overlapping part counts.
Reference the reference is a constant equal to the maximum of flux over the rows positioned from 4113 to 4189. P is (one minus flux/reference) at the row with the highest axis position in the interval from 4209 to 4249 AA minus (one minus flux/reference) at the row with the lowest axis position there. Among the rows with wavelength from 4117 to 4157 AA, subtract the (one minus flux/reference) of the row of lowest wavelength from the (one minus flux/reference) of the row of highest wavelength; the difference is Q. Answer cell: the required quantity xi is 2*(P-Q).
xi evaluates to -2.2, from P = -1.24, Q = -0.129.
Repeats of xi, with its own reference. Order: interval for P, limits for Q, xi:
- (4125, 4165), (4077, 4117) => -0.1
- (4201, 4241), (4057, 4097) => -0.8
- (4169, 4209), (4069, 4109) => 0.3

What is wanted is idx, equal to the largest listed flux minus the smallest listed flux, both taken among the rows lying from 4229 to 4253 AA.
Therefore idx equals 21.8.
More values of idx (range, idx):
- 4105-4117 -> 2.9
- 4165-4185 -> 1.0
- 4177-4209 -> 2.0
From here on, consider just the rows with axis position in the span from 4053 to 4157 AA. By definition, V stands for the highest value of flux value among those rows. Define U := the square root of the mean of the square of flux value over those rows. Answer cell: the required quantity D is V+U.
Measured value 26.7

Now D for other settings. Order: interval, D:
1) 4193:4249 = 55.9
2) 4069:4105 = 25.6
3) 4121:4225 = 27.9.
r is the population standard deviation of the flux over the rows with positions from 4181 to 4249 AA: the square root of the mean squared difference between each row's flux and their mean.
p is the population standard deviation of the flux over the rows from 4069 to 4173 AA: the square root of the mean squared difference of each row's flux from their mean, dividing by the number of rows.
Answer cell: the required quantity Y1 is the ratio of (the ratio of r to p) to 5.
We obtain 1.79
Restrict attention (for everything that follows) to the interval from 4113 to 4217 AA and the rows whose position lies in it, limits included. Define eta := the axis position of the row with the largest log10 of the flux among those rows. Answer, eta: 4183 AA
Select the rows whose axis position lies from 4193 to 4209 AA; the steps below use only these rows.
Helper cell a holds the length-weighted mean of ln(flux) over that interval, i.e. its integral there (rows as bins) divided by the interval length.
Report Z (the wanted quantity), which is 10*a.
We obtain 26.3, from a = 2.63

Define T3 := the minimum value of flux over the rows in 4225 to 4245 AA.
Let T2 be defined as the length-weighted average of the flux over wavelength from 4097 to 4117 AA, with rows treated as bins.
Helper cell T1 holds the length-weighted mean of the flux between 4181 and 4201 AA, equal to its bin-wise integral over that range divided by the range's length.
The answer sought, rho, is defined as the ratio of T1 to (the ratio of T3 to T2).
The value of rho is 12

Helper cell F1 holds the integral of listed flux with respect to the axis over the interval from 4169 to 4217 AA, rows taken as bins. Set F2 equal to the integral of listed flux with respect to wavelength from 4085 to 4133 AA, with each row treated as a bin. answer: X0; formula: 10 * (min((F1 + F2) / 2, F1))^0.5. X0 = 252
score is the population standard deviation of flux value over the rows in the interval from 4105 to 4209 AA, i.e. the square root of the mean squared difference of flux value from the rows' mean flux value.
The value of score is 0.81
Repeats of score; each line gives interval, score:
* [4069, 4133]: 0.81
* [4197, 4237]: 1.16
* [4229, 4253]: 8.57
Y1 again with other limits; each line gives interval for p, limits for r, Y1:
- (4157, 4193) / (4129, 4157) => 0.21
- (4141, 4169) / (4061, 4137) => 0.46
